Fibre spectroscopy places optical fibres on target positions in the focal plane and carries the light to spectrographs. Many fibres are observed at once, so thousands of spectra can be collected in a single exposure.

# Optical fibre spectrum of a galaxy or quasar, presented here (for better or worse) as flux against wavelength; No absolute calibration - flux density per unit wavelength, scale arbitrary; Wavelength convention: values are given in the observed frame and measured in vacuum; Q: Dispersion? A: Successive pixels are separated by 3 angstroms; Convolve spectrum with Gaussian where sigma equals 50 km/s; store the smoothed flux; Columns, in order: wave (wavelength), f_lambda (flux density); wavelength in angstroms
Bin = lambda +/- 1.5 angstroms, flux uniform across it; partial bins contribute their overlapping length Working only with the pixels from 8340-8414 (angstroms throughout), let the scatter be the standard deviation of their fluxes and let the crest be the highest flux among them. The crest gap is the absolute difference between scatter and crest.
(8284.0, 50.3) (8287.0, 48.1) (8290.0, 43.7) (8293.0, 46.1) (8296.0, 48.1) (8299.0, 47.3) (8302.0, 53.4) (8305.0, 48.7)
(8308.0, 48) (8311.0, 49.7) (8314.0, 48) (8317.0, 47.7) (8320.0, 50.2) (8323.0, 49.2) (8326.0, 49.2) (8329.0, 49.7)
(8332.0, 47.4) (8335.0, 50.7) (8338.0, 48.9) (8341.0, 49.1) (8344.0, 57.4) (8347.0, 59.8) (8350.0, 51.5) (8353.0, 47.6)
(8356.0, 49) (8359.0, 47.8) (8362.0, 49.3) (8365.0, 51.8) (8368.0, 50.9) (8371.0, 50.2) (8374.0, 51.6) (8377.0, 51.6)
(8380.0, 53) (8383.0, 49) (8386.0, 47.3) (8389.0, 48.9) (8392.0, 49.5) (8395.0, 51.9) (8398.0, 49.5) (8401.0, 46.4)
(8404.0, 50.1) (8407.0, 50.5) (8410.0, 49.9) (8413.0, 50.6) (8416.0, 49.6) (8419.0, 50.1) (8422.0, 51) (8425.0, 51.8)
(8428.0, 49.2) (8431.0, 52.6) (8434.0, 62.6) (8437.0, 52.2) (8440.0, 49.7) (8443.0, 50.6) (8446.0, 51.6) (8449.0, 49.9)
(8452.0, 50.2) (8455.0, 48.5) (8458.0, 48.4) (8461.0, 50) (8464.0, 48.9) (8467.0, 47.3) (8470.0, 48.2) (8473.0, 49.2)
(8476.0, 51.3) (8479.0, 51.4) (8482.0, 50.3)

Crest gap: 56.9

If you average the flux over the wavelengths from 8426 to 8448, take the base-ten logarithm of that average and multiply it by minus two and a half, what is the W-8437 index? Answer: -4.30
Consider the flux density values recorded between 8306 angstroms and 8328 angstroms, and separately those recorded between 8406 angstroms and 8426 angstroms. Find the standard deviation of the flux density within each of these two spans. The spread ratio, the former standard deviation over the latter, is 1.30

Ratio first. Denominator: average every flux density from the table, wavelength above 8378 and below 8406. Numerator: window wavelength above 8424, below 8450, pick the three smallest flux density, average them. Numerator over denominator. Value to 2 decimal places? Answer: 1.00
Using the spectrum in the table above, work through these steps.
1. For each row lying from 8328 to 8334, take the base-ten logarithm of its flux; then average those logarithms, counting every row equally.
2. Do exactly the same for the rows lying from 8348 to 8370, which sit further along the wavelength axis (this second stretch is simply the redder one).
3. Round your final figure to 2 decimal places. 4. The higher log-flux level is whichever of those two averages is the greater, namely 1.70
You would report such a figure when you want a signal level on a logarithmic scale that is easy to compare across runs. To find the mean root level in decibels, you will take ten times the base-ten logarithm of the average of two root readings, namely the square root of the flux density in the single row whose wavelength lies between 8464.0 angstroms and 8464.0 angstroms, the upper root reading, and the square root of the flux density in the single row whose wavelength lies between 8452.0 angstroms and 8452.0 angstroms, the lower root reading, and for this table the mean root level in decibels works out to 8.475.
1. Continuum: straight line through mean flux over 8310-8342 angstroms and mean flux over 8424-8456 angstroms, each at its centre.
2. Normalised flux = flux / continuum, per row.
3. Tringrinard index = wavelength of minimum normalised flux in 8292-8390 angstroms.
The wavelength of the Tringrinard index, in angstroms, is 8386.0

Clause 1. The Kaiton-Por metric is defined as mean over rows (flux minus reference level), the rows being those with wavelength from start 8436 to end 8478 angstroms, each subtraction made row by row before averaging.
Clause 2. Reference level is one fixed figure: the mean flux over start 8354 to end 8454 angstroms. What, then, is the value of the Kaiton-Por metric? -0.9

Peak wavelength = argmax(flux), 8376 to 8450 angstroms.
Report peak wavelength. 8434.0 angstroms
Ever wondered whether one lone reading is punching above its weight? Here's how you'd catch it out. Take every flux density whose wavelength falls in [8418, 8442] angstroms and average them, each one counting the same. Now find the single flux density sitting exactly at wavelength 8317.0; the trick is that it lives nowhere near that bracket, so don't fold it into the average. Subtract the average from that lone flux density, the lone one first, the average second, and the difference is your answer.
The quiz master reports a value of -5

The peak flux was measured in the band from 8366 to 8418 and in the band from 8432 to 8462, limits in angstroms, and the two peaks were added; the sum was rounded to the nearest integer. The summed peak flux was 116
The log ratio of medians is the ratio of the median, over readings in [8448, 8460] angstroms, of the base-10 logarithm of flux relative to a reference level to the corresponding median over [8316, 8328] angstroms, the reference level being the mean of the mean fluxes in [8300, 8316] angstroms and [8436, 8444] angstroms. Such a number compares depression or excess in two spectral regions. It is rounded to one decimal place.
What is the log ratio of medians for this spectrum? 1.0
